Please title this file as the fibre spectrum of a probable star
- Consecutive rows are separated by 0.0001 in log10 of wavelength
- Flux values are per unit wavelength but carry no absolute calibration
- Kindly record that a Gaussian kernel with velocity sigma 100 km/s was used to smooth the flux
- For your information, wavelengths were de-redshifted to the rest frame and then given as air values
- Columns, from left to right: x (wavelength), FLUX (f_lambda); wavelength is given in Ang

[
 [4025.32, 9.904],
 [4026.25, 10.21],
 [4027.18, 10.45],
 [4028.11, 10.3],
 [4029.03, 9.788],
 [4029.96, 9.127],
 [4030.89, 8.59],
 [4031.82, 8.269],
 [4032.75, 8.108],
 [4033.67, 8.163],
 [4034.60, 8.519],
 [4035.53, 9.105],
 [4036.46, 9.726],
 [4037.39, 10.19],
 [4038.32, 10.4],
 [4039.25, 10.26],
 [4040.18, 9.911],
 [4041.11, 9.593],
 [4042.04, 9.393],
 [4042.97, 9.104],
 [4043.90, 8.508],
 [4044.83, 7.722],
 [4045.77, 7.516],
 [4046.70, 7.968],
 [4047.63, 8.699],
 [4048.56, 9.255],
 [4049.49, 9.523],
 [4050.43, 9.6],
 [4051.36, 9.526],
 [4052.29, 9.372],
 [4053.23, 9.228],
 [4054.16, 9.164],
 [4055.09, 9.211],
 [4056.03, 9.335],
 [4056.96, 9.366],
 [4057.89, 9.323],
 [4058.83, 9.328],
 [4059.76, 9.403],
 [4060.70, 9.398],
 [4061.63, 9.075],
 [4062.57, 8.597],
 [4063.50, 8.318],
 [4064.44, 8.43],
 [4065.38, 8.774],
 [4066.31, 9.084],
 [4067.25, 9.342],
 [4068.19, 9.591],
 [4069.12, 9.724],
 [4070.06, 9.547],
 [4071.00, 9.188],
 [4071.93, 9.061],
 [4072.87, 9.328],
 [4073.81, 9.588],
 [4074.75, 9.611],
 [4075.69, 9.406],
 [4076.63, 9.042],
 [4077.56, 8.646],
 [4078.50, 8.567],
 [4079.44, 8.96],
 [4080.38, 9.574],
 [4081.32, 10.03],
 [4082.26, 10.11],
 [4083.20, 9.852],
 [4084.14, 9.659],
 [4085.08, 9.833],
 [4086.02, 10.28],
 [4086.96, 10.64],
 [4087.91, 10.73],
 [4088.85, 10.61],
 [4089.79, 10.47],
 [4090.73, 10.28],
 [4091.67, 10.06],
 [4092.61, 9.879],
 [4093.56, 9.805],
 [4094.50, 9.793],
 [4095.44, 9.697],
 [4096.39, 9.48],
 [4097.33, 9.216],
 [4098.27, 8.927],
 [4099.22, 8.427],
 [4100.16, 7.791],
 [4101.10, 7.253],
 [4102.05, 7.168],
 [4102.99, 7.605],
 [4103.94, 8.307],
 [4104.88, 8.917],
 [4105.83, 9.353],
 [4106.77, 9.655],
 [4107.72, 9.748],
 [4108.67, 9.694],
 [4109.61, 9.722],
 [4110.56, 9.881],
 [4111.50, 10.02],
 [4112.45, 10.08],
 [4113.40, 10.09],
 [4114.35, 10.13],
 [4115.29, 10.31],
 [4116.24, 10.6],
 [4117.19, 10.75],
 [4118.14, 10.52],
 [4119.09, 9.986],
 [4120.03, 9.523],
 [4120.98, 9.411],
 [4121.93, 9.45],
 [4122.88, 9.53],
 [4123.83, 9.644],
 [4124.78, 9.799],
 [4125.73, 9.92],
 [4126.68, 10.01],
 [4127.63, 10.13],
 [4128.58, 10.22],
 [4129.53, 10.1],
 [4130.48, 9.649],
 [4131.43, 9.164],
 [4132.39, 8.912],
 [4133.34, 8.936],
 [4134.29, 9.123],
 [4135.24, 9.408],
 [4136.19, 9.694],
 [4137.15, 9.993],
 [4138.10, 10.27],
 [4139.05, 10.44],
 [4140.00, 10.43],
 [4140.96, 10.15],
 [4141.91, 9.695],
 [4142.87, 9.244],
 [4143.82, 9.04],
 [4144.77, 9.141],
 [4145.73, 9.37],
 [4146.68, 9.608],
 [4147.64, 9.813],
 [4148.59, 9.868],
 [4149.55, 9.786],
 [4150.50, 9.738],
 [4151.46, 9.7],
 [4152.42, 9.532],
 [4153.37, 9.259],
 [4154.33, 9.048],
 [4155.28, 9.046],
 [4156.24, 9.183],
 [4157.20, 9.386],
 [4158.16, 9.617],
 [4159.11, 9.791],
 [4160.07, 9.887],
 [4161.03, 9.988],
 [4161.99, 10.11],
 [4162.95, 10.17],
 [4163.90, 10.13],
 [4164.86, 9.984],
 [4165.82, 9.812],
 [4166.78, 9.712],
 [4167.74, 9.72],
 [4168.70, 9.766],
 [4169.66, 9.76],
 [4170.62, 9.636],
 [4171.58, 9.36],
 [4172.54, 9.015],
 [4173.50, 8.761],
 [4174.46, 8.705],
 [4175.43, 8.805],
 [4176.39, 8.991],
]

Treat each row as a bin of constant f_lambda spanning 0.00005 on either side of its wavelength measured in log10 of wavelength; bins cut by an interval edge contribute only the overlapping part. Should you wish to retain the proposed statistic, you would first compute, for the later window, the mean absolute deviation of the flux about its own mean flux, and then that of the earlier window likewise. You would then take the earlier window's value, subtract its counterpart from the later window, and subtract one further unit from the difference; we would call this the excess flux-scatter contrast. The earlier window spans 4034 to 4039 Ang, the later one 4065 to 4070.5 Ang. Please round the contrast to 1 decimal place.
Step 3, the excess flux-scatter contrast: -0.7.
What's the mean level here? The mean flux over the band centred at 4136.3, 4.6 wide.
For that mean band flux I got 9.7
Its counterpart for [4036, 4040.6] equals 10.1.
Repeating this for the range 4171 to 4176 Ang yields 8.9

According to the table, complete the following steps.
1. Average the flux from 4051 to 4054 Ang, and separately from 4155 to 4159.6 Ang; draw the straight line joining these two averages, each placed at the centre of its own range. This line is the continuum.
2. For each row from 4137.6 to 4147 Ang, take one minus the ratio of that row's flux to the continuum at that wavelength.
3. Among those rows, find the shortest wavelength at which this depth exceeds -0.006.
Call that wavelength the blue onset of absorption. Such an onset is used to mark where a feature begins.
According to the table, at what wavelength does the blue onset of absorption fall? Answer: 4142.87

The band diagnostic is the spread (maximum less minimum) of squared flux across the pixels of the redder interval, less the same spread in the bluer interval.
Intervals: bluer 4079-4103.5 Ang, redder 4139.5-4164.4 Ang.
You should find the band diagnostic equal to -37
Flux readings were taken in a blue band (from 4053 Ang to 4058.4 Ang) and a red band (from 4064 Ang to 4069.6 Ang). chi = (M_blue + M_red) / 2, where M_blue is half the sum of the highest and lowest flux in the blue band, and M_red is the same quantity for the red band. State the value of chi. 9.17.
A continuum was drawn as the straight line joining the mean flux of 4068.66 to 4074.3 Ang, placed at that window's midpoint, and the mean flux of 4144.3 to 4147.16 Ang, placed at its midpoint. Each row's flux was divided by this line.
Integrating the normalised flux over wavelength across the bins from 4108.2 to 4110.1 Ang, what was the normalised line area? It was 2.0 Ang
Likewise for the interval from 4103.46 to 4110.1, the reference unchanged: 6.6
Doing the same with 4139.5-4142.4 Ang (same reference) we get 3.1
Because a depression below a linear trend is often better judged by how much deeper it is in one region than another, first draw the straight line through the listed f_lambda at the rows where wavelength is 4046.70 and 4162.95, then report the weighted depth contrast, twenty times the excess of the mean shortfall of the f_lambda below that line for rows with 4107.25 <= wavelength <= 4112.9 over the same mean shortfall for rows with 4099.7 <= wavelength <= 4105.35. -37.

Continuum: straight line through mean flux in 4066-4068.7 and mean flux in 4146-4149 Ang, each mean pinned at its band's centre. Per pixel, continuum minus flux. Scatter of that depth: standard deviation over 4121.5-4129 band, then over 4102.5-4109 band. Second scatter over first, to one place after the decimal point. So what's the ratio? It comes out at 3.0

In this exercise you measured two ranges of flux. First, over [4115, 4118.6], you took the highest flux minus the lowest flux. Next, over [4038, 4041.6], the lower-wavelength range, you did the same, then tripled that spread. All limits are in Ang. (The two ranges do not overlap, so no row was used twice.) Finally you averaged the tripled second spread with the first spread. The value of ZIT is 1.4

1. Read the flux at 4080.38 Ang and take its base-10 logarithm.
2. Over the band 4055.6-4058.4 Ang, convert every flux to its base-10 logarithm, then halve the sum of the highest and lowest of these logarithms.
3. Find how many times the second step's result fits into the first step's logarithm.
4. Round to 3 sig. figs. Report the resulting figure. 1.01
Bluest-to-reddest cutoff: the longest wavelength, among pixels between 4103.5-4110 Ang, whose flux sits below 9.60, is 4105.83 Ang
